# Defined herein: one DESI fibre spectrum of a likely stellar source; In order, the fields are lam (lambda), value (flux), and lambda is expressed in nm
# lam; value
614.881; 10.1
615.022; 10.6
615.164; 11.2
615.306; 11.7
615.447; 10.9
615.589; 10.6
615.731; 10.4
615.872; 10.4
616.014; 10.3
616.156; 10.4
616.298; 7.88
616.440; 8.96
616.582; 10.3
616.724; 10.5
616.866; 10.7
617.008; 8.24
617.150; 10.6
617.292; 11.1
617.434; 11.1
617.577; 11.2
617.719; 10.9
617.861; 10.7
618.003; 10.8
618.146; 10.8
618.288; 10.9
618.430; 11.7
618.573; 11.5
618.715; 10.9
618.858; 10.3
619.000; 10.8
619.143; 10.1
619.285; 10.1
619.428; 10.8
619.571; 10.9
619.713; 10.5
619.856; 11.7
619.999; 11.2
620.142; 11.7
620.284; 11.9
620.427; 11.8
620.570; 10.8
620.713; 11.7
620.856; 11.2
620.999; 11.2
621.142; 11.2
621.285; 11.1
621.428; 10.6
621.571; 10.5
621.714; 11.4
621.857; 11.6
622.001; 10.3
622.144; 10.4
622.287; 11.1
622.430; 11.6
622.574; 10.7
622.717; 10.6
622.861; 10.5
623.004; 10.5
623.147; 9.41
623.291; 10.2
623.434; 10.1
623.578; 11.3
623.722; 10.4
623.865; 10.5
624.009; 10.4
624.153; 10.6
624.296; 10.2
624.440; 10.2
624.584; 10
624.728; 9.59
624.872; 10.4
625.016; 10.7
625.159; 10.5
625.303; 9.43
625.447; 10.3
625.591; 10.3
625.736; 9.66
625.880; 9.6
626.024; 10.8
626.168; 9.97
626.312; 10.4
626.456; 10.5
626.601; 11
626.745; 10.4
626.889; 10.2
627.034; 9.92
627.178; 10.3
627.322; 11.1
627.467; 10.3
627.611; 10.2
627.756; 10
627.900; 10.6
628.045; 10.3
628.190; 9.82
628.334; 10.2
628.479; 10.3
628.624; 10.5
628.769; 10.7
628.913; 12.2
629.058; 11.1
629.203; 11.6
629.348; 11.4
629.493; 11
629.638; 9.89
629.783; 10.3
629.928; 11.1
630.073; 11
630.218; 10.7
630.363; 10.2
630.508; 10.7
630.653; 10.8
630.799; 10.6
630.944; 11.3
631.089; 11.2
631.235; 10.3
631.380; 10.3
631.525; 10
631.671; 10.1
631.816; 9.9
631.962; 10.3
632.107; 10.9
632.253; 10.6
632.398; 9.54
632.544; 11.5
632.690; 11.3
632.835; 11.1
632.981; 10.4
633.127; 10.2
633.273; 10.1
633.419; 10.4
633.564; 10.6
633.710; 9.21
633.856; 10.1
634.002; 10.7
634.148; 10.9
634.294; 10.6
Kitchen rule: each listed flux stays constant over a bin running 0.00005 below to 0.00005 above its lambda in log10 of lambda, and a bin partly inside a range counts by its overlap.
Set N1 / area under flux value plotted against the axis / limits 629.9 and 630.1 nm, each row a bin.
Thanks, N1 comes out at 2.21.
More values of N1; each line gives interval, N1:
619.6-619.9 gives 3.31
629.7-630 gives 3.20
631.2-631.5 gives 3.08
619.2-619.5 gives 3.13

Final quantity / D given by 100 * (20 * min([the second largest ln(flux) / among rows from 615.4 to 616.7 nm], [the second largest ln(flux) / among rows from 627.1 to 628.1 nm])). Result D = 4722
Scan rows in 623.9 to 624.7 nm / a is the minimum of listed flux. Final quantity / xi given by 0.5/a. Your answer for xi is 0.0500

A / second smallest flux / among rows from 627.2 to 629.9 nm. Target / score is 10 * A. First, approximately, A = 9.89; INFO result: 99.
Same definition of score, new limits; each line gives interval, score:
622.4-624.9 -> 96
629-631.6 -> 100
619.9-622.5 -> 104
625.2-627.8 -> 96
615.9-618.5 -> 82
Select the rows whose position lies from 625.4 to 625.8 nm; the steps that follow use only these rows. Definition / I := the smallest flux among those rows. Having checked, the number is 9.66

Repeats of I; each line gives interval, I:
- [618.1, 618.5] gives 10.8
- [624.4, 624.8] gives 9.59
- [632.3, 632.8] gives 9.54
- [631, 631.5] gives 10.3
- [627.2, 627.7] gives 10.2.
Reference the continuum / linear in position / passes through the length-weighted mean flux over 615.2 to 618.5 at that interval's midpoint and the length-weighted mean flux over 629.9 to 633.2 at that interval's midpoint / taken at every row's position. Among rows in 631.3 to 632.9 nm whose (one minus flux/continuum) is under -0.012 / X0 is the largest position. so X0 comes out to 632.835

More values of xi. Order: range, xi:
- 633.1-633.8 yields 0.0543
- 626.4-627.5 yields 0.0504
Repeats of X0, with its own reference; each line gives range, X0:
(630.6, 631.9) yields 631.089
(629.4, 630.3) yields 630.073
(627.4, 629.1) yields 629.058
